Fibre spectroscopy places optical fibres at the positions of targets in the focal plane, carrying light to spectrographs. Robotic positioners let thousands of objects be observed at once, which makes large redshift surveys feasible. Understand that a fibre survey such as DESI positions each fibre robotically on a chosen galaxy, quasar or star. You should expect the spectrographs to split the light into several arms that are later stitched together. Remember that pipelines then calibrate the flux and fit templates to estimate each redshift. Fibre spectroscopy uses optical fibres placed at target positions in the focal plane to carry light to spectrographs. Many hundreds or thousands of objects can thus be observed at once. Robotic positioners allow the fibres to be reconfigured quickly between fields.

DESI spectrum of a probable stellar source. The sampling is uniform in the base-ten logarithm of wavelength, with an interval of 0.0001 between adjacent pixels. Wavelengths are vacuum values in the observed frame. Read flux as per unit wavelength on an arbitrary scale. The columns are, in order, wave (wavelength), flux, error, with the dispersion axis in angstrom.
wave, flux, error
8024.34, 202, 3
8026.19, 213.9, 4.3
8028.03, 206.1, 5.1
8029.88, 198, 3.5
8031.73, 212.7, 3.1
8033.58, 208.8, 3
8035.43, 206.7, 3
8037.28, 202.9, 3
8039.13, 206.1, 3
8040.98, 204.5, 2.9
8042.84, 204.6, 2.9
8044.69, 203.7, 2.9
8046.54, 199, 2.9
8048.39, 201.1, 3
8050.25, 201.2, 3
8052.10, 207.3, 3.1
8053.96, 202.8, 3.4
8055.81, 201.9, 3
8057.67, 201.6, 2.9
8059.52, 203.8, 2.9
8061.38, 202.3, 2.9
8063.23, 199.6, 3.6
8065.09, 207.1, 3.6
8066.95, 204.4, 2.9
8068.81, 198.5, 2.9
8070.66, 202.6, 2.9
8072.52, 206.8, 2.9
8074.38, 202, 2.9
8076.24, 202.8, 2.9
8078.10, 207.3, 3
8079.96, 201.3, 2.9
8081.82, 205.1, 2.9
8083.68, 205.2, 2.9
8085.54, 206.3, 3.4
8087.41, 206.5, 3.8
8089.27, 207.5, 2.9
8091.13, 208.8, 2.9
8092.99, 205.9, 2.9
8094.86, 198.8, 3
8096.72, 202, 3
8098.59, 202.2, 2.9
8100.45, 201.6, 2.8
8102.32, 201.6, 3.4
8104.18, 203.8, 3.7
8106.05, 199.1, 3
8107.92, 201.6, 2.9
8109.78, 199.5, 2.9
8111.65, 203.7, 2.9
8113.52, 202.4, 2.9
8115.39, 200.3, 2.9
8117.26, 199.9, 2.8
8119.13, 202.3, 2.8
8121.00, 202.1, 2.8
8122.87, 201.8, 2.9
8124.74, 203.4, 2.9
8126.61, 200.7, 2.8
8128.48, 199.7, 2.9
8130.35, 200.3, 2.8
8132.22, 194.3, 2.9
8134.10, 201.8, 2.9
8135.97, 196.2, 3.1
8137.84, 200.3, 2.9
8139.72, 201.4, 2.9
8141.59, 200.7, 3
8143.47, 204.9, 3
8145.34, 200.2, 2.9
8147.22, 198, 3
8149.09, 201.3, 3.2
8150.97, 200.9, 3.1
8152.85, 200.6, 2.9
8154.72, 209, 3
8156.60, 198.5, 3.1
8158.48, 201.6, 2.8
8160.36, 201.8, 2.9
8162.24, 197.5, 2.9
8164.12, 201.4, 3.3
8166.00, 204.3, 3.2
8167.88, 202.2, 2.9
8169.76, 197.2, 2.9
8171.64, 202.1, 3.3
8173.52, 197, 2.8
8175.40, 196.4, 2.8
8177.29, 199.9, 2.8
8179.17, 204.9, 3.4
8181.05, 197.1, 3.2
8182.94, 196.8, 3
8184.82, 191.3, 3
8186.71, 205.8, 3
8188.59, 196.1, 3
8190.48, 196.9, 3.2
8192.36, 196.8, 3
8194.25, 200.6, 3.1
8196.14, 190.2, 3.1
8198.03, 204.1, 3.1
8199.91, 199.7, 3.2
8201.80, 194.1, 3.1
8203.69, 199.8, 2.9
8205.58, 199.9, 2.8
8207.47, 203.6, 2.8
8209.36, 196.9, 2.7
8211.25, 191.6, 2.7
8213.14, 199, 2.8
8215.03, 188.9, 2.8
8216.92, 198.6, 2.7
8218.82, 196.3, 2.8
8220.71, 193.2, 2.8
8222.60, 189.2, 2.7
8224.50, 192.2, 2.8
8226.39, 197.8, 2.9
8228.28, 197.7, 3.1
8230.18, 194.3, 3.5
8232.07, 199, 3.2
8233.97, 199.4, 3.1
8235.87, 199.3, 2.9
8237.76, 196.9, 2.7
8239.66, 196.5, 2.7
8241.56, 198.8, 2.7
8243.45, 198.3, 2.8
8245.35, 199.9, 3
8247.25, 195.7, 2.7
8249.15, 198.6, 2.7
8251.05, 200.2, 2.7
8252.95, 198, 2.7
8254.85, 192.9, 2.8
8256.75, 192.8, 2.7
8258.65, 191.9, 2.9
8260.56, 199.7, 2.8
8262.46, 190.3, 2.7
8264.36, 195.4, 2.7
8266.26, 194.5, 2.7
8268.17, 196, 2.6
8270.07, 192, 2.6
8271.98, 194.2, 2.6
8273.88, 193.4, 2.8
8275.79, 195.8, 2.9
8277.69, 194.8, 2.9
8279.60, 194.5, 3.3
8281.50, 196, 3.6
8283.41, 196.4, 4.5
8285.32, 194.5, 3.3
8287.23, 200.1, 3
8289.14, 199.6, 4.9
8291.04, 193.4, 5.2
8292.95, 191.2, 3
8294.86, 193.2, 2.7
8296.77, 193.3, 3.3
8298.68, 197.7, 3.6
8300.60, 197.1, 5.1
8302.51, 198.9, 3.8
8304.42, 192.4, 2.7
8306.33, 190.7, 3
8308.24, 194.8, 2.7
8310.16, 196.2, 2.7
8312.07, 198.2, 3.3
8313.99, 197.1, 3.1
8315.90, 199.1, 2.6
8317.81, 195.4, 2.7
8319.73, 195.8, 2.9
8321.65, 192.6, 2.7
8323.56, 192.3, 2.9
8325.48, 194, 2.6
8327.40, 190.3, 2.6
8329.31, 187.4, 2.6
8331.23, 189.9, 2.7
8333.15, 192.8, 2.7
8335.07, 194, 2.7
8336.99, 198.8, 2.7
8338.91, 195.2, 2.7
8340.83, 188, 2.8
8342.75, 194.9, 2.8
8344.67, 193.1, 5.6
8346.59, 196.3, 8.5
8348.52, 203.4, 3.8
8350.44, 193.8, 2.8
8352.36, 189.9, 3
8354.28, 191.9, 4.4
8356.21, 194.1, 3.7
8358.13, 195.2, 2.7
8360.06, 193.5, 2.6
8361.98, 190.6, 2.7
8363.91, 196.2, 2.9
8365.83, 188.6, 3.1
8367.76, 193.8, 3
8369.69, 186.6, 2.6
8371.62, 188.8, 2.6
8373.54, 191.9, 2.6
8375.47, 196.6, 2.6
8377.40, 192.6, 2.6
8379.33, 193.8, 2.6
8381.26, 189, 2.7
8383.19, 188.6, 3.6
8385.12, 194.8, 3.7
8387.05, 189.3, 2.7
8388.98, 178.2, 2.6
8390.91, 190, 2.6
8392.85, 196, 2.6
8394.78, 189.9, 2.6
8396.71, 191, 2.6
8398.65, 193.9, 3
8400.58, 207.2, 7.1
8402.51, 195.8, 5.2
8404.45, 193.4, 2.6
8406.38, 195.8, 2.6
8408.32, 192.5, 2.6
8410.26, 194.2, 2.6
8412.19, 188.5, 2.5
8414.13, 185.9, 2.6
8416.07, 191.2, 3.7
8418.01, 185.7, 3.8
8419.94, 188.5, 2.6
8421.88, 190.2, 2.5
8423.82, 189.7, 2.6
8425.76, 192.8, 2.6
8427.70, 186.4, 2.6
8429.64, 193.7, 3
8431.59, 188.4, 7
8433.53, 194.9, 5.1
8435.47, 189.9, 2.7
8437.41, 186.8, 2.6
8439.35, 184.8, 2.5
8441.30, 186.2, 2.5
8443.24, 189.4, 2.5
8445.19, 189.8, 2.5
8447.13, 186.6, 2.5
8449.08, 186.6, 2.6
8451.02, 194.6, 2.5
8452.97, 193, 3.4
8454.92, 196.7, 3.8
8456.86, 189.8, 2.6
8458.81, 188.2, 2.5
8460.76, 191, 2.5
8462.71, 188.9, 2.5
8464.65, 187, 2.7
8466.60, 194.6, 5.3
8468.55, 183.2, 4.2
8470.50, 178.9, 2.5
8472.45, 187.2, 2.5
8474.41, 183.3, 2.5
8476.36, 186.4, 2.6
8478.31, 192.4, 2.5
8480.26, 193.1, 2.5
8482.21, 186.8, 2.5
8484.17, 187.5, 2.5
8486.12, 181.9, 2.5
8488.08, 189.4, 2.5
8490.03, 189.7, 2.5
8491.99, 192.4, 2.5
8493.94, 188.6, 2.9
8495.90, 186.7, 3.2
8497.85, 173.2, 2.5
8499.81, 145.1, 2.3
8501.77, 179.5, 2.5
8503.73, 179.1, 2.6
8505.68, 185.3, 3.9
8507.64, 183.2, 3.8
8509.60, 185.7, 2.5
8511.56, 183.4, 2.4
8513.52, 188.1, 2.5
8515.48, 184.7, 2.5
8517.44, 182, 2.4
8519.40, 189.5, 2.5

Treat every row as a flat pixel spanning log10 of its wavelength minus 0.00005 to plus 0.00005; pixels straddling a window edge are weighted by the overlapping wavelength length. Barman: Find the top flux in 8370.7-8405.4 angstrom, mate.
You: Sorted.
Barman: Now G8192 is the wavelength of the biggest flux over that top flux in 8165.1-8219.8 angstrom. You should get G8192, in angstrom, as 8186.71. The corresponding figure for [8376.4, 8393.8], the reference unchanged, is 8392.85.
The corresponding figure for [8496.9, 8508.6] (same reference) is 8505.68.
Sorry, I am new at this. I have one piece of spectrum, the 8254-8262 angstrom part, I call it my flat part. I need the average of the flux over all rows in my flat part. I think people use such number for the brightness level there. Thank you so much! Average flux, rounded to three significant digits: 194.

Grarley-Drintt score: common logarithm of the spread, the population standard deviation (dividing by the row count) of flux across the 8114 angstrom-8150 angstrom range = 0.37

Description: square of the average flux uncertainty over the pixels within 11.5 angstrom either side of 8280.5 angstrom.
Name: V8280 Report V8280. 12.0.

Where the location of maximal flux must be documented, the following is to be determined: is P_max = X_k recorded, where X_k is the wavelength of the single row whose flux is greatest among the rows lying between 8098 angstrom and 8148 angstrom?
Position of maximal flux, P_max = 8143.47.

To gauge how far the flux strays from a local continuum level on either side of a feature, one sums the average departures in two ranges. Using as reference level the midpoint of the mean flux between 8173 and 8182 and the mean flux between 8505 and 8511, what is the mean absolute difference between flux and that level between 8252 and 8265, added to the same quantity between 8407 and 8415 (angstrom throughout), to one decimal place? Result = 6.1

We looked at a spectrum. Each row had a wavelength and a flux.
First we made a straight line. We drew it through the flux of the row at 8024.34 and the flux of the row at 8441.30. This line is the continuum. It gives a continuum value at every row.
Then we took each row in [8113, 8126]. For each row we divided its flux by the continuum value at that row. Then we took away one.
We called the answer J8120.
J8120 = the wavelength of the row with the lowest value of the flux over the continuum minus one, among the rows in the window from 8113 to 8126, 8117.26 angstrom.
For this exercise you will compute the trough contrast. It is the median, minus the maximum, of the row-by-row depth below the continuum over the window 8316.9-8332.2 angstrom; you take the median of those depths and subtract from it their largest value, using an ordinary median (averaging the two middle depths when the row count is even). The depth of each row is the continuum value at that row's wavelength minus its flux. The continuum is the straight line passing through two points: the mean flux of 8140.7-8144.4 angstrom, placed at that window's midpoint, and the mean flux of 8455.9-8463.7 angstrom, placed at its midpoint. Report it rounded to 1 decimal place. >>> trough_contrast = -4.8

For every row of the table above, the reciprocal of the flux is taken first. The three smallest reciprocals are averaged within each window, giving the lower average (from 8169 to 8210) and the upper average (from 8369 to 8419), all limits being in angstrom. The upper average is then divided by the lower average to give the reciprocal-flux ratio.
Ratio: 1.03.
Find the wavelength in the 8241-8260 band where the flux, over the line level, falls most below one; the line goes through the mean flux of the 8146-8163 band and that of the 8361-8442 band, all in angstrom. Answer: 8258.65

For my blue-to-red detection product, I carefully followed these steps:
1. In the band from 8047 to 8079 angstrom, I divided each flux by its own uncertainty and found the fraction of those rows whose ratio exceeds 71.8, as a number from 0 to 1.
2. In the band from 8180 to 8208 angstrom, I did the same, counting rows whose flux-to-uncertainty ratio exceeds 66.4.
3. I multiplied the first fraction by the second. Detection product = 0.000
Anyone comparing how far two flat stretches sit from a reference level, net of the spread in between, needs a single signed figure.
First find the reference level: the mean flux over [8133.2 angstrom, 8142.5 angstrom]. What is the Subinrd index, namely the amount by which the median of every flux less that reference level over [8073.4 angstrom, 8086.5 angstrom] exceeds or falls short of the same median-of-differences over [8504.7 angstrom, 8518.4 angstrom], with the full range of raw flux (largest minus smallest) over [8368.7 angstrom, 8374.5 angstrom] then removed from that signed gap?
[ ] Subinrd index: 15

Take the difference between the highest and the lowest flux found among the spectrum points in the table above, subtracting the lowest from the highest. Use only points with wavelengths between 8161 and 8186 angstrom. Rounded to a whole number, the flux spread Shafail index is 14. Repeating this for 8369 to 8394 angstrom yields 18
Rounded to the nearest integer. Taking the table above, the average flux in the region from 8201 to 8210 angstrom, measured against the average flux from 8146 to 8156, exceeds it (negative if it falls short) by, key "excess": -3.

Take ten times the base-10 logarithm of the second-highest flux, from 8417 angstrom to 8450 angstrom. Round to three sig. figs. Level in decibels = 22.9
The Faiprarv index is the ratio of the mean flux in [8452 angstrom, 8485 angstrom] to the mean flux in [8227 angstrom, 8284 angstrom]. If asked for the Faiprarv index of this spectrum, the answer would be 0.962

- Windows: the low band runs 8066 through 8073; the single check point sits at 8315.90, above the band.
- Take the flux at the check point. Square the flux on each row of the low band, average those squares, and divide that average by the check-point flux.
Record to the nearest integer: 207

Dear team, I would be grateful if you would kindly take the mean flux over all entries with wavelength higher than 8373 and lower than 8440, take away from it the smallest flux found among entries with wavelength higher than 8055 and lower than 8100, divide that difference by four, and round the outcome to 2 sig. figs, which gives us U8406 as -1.8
